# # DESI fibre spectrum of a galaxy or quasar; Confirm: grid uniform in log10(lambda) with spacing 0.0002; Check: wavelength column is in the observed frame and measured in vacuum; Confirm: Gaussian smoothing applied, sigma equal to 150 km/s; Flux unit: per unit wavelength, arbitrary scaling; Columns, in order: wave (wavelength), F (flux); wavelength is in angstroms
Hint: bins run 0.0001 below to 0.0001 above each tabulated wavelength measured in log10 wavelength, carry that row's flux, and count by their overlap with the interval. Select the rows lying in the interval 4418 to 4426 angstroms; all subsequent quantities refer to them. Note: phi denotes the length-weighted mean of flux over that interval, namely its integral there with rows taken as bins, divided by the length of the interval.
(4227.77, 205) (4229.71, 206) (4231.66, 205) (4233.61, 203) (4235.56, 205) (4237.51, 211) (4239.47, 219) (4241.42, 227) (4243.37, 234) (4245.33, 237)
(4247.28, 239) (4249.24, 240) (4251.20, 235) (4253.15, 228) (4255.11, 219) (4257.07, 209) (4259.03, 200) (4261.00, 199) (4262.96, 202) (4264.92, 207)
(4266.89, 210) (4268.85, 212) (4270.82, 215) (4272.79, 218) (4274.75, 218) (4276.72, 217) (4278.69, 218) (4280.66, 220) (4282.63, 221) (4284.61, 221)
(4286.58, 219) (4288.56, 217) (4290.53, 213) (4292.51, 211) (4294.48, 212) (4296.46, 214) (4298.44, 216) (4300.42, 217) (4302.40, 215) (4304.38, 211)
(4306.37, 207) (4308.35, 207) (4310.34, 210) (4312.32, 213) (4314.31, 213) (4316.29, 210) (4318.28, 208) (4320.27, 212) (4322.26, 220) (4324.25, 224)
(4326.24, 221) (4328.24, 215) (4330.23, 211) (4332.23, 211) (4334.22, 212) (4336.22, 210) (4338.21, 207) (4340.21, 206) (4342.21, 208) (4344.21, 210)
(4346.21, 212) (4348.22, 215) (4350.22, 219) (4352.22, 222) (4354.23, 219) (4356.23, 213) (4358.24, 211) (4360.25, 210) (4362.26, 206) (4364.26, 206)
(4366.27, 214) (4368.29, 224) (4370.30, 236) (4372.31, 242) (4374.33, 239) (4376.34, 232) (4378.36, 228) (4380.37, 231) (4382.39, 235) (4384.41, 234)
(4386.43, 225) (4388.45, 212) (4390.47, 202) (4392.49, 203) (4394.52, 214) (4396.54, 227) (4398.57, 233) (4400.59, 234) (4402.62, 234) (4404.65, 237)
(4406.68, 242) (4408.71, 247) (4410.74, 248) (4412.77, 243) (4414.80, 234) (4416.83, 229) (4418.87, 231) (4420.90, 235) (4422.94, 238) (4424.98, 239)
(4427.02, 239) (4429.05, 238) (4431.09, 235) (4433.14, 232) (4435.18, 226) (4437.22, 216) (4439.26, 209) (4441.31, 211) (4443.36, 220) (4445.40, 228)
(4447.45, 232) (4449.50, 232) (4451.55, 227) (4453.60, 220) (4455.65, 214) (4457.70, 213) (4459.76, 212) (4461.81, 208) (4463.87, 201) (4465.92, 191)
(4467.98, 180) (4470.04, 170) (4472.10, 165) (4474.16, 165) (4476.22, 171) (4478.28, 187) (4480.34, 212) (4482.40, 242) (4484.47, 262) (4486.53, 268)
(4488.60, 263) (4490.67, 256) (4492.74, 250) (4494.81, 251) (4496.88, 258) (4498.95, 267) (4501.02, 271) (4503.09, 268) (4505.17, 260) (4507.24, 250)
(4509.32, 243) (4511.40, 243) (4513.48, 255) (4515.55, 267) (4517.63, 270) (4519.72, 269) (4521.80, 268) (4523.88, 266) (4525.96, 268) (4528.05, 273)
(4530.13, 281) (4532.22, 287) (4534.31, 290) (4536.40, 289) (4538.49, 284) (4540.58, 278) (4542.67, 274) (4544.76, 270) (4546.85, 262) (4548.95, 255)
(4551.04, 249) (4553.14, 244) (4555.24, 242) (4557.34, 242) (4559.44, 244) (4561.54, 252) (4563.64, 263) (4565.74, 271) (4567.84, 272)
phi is 236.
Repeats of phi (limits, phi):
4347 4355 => 218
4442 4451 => 227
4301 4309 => 210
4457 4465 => 208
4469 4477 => 168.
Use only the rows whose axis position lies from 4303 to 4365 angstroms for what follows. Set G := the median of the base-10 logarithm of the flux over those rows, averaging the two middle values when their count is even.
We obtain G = 2.32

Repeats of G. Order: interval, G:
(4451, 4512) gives 2.37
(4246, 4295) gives 2.34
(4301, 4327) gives 2.33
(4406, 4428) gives 2.38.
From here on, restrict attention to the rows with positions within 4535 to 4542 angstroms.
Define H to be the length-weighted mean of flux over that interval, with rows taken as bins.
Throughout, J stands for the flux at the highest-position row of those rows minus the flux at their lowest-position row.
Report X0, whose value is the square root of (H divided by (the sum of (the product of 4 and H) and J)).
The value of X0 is 0.502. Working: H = 283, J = -11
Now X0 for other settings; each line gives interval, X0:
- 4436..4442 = 0.501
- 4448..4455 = 0.503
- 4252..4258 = 0.505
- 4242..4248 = 0.499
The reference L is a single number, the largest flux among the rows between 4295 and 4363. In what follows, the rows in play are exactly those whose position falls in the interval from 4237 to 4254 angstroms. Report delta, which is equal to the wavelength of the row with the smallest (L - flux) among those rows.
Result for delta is 4249.24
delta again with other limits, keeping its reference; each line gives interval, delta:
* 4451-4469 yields 4451.55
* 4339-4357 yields 4352.22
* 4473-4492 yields 4486.53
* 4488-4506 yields 4501.02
